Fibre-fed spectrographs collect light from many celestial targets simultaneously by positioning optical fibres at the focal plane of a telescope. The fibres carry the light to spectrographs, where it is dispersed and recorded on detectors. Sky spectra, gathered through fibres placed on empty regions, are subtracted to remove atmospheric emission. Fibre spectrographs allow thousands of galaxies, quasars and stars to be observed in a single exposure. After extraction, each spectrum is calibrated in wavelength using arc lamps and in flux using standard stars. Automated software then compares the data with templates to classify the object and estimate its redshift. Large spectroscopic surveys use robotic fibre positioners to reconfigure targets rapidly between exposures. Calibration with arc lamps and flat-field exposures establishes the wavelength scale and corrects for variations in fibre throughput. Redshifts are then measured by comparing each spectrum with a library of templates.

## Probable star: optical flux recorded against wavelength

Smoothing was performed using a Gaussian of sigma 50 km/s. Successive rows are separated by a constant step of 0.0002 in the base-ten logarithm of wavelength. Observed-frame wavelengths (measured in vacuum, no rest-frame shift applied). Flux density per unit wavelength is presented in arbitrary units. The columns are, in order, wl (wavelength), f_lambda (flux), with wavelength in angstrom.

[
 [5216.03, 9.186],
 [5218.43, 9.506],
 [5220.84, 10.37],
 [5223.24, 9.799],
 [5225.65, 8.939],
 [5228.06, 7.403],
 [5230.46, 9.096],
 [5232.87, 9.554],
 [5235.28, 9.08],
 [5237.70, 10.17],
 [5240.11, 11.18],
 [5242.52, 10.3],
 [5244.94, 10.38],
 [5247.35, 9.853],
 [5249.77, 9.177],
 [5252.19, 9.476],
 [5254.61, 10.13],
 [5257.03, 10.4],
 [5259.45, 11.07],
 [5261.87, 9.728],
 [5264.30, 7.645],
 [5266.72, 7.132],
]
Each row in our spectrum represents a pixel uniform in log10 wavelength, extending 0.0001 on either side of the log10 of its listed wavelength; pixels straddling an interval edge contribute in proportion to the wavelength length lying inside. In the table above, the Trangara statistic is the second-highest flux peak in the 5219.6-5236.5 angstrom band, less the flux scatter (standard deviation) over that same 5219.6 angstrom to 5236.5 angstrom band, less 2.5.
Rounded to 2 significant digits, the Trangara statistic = 6.4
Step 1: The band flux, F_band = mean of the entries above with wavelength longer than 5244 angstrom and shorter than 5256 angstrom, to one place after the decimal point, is 9.8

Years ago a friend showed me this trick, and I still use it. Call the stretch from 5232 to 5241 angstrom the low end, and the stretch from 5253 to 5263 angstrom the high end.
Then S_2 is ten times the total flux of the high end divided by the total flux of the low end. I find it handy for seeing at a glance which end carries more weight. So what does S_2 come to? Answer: 10.3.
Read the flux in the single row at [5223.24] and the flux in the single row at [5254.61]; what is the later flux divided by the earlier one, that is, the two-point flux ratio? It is 1.03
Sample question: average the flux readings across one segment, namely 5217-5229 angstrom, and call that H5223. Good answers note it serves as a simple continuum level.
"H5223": 9.2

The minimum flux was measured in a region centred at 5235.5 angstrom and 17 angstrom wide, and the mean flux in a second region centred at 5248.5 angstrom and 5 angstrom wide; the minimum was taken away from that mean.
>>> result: 2.1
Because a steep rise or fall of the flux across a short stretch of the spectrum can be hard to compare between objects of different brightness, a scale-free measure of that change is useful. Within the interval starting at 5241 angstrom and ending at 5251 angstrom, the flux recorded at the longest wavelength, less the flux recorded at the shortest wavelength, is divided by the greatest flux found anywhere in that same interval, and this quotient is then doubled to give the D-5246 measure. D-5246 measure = -0.2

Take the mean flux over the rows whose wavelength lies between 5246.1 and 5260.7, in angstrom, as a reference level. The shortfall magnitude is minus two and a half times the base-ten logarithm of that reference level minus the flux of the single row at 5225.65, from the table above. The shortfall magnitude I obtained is -0.1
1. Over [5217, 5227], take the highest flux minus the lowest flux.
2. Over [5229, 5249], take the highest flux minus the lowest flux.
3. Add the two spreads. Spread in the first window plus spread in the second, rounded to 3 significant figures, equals 3.53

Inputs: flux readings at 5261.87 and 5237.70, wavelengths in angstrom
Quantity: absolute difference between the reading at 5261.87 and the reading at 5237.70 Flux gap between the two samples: 0.44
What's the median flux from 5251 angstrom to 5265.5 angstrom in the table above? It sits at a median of 9.9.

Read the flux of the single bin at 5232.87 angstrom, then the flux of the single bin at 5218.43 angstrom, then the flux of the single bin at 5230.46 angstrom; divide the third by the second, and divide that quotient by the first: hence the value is 0.100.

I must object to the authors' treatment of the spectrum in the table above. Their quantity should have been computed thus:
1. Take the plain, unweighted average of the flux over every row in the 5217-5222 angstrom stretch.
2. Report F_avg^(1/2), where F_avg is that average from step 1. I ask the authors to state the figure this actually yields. 3.15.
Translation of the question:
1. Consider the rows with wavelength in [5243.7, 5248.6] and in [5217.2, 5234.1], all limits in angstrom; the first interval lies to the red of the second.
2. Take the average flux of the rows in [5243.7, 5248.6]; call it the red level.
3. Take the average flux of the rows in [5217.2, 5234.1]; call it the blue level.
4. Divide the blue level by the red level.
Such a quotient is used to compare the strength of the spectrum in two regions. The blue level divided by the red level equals 0.91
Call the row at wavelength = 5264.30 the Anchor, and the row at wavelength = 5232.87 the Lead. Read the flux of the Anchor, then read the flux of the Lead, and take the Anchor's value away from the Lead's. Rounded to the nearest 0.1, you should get 1.9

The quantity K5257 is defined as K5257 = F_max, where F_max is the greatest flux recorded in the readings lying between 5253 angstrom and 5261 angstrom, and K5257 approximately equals 11.07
